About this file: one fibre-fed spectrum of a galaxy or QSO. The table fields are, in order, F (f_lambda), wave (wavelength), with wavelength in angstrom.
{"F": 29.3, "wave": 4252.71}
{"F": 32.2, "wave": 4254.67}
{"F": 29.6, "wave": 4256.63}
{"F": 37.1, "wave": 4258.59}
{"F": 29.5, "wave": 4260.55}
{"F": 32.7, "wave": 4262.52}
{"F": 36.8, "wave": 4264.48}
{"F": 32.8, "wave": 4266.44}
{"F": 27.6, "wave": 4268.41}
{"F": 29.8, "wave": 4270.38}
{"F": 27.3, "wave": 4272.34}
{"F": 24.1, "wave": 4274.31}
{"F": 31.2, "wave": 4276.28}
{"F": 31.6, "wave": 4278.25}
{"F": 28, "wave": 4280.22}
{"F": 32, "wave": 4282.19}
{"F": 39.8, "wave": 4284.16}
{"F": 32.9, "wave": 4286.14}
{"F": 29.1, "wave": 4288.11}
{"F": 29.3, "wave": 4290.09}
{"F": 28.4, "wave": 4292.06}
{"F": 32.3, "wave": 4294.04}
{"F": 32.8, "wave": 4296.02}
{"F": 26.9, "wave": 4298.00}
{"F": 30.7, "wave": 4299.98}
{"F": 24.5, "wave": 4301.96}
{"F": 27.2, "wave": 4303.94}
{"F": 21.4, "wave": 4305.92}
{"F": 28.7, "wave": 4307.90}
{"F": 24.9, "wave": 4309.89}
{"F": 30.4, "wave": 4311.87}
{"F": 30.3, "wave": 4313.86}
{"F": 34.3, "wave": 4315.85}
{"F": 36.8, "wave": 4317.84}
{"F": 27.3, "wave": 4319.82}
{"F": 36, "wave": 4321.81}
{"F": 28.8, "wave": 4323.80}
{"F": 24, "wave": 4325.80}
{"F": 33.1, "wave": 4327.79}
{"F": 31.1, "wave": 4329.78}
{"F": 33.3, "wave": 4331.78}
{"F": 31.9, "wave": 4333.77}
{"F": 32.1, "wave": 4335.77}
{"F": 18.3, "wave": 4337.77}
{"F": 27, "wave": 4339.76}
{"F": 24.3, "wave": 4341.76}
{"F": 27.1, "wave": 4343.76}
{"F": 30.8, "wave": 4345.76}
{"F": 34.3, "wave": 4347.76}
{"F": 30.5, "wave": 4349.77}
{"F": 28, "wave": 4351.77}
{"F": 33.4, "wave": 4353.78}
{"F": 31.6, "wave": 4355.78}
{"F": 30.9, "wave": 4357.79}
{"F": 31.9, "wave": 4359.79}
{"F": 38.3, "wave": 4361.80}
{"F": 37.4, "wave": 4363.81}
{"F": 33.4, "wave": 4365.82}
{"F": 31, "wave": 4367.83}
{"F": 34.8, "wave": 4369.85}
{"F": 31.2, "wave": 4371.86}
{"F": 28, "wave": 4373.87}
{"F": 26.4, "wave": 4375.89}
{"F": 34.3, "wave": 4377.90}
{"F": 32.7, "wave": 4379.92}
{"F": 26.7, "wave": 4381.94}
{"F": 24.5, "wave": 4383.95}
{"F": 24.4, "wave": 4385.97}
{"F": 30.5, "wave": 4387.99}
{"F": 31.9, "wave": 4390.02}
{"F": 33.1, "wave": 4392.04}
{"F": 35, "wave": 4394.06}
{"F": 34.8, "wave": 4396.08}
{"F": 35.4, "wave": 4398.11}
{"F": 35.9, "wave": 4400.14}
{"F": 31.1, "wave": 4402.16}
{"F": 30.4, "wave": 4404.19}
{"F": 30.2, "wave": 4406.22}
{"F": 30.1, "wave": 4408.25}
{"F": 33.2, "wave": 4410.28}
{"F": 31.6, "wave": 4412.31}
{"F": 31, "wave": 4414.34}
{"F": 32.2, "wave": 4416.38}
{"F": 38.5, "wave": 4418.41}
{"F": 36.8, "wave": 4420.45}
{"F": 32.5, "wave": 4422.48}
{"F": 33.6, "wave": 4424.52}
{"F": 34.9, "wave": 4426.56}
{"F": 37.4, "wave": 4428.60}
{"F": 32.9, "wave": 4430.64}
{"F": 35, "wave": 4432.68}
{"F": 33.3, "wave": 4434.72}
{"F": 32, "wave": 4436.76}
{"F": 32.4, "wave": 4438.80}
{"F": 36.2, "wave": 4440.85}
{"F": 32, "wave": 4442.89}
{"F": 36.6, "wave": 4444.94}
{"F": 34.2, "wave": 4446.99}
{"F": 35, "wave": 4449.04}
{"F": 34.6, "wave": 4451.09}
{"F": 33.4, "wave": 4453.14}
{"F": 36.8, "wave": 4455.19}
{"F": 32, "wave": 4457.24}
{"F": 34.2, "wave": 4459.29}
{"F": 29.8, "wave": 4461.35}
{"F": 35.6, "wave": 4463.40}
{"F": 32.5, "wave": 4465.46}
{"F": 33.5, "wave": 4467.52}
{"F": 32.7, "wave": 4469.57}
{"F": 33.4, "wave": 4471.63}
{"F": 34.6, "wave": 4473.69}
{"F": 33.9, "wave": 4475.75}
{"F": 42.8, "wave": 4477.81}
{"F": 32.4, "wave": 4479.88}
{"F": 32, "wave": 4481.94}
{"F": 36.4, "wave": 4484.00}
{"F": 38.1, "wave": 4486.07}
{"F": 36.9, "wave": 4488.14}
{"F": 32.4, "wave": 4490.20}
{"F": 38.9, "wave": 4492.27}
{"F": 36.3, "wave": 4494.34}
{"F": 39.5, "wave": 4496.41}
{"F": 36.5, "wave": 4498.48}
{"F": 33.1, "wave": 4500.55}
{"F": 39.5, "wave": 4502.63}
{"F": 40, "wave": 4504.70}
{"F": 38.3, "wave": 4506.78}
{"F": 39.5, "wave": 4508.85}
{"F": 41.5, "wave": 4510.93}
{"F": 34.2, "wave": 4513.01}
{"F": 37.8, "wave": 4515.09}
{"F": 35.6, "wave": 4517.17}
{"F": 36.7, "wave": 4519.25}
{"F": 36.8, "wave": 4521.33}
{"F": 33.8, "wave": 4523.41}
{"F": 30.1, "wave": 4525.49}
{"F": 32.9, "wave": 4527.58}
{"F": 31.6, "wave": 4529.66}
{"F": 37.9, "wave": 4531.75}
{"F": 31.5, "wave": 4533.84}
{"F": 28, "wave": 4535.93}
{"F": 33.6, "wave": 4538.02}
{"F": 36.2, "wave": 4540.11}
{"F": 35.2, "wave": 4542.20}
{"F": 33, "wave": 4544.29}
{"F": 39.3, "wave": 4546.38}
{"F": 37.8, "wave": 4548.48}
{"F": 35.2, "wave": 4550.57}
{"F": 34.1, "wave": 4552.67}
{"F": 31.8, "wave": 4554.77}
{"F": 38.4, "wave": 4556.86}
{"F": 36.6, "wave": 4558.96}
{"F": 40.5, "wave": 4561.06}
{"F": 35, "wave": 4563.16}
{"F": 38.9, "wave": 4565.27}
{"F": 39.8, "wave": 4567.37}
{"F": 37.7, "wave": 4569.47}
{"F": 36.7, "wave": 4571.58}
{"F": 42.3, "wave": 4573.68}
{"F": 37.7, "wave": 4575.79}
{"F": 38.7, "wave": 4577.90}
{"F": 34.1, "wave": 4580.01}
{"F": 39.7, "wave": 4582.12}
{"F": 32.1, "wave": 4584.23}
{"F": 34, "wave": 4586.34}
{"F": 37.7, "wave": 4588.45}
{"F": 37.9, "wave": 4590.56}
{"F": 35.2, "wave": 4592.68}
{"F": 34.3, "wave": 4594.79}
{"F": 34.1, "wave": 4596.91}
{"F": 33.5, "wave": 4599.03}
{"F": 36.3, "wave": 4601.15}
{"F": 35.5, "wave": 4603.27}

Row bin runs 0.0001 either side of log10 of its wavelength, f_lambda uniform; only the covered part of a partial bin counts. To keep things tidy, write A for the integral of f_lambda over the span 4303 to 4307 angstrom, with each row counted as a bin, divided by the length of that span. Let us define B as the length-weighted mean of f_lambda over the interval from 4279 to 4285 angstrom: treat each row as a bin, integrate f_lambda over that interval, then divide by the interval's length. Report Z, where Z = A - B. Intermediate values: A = 24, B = 33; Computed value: -8.7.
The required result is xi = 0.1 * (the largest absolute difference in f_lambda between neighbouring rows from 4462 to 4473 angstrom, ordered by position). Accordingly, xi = 0.3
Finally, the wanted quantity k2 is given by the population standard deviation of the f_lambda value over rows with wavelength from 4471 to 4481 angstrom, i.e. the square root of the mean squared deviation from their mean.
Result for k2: 3.8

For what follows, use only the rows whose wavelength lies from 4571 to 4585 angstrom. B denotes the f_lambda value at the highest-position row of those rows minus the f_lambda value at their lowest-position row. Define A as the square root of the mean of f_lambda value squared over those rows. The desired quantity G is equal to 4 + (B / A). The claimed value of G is 3.88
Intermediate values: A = 37.5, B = -4.6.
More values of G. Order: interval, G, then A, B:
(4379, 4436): 4.02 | 32.7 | 0.6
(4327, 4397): 4.05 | 31.1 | 1.7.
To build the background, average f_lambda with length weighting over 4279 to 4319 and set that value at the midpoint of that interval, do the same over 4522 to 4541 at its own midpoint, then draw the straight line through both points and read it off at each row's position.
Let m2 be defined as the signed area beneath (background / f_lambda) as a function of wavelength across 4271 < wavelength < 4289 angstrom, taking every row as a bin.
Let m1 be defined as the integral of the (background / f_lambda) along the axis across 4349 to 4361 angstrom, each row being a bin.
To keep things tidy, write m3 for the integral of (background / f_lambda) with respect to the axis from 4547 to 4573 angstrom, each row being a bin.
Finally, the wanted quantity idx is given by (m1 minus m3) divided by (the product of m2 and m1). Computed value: -0.055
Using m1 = 12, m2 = 18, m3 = 23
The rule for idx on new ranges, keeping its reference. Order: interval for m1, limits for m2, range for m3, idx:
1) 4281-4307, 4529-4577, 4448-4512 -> -0.026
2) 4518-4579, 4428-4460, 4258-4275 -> 0.024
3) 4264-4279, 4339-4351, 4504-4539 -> -0.092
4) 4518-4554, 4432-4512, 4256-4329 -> -0.015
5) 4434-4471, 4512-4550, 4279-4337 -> -0.019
